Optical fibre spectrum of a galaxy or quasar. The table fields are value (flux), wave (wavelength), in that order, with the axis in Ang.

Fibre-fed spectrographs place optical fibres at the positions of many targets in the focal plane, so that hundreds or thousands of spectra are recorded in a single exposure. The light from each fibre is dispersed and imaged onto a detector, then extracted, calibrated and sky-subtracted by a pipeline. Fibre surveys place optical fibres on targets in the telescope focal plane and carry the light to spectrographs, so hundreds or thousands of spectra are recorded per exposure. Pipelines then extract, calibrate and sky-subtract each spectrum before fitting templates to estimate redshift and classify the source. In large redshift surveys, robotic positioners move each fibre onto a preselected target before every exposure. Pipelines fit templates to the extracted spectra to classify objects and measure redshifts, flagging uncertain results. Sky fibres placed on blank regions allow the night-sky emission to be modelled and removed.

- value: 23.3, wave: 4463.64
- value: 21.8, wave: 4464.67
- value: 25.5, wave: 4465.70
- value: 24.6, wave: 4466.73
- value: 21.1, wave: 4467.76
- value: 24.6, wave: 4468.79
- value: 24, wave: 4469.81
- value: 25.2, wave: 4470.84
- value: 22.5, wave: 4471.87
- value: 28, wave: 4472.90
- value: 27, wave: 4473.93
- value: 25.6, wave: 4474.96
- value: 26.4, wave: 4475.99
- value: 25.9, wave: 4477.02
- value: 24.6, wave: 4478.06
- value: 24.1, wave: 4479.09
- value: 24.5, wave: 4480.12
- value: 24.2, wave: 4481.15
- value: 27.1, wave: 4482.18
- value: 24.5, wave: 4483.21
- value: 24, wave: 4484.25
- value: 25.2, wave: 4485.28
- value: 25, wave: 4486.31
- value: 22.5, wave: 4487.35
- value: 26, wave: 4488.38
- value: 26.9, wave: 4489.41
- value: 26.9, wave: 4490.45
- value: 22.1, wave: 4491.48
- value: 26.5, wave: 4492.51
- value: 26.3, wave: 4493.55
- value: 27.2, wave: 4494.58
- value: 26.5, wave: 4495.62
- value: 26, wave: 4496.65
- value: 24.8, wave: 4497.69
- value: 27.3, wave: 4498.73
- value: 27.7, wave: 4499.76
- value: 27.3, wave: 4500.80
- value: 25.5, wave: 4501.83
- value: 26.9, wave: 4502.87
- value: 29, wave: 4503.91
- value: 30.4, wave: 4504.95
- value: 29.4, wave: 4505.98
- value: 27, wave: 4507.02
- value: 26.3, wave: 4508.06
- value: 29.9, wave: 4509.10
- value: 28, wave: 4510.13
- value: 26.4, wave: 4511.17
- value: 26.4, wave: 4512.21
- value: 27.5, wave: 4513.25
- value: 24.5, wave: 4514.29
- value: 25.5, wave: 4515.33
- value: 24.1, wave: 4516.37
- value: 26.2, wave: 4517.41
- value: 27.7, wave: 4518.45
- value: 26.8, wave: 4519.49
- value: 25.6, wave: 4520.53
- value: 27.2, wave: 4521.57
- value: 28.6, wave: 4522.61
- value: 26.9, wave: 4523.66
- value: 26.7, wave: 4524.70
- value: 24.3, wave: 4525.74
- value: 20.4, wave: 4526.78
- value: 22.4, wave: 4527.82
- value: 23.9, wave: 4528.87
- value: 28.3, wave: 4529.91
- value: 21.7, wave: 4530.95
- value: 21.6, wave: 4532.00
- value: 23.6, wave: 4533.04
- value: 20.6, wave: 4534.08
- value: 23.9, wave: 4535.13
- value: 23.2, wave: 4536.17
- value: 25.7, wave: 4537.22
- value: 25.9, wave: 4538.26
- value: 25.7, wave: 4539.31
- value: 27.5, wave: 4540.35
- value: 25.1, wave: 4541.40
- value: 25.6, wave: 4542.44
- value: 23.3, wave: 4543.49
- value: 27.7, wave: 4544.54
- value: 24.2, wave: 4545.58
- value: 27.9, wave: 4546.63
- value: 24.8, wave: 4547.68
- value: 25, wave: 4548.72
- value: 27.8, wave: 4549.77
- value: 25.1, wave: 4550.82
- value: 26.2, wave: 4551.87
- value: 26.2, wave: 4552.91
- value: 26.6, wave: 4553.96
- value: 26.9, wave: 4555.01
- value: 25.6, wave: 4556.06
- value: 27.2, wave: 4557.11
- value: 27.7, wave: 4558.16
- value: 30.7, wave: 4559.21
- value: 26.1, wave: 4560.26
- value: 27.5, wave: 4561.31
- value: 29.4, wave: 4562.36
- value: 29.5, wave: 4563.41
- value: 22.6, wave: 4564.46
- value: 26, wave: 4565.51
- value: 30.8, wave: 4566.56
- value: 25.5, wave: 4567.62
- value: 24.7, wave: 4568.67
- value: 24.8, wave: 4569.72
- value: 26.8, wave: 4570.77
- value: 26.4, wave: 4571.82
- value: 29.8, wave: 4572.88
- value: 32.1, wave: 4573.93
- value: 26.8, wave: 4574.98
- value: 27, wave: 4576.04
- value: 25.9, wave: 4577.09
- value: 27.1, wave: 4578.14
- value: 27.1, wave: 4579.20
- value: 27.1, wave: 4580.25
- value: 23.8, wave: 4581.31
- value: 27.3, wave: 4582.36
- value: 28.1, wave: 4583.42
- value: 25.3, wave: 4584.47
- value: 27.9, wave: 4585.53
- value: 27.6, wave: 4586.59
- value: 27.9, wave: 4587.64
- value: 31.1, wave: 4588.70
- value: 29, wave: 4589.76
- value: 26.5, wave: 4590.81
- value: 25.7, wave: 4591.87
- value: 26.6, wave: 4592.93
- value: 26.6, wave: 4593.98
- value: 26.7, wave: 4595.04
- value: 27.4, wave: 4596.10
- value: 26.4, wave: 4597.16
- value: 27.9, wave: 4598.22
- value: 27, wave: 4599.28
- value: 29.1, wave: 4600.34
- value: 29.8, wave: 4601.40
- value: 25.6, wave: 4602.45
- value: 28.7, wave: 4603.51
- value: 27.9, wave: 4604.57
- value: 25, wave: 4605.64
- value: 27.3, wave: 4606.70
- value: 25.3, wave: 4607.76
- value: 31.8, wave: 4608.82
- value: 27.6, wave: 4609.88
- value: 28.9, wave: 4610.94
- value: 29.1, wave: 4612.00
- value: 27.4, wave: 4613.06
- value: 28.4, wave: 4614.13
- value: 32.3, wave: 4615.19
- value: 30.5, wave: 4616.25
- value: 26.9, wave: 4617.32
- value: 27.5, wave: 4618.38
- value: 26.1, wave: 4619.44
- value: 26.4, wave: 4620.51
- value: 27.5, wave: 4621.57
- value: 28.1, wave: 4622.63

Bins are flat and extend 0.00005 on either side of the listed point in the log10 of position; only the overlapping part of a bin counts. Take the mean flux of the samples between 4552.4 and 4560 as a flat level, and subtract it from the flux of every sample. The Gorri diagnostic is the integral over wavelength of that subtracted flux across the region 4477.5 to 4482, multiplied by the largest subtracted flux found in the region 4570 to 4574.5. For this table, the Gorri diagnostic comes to -58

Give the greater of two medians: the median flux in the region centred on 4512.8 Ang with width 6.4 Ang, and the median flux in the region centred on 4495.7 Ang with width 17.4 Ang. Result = 26.5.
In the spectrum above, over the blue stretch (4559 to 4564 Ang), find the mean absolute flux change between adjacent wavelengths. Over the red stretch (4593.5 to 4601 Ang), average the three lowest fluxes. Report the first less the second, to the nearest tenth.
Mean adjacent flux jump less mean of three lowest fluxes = -24.6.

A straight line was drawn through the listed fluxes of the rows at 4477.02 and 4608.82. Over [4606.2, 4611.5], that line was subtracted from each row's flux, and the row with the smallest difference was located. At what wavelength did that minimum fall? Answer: 4607.76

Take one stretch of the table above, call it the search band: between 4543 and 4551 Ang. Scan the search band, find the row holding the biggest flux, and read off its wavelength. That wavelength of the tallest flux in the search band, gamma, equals 4546.63 Ang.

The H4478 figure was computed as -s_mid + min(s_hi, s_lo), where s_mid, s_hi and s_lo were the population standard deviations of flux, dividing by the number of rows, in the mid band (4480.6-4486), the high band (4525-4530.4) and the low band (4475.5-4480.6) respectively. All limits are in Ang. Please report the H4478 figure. -0.2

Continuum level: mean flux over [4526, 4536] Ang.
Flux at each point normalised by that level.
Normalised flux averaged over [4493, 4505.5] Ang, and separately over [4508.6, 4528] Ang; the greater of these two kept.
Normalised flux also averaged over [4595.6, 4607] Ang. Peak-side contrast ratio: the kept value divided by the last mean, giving 0.986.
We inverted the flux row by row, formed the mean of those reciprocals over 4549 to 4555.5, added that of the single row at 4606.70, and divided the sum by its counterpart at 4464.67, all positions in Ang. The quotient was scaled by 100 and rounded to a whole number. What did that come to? 162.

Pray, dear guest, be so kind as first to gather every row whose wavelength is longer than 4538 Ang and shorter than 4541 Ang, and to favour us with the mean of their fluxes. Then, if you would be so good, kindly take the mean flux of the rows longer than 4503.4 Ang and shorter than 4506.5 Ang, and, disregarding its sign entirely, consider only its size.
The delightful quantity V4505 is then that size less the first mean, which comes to 3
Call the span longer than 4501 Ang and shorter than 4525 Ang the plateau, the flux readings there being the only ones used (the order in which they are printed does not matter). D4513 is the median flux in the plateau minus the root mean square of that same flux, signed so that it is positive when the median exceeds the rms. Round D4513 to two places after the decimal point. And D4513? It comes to -0.21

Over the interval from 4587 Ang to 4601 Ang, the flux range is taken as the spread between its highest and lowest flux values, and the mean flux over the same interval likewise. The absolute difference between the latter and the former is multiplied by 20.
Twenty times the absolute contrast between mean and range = 443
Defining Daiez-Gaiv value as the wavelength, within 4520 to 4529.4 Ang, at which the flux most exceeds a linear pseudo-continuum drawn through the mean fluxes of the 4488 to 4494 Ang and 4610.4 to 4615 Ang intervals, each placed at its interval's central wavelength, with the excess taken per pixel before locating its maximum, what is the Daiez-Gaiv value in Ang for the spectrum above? 4522.61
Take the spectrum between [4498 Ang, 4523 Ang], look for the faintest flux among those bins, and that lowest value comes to 24.1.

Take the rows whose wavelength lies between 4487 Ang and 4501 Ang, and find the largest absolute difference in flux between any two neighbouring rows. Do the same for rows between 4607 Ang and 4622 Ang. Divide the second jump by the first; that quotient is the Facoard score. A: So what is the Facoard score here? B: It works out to 1.35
